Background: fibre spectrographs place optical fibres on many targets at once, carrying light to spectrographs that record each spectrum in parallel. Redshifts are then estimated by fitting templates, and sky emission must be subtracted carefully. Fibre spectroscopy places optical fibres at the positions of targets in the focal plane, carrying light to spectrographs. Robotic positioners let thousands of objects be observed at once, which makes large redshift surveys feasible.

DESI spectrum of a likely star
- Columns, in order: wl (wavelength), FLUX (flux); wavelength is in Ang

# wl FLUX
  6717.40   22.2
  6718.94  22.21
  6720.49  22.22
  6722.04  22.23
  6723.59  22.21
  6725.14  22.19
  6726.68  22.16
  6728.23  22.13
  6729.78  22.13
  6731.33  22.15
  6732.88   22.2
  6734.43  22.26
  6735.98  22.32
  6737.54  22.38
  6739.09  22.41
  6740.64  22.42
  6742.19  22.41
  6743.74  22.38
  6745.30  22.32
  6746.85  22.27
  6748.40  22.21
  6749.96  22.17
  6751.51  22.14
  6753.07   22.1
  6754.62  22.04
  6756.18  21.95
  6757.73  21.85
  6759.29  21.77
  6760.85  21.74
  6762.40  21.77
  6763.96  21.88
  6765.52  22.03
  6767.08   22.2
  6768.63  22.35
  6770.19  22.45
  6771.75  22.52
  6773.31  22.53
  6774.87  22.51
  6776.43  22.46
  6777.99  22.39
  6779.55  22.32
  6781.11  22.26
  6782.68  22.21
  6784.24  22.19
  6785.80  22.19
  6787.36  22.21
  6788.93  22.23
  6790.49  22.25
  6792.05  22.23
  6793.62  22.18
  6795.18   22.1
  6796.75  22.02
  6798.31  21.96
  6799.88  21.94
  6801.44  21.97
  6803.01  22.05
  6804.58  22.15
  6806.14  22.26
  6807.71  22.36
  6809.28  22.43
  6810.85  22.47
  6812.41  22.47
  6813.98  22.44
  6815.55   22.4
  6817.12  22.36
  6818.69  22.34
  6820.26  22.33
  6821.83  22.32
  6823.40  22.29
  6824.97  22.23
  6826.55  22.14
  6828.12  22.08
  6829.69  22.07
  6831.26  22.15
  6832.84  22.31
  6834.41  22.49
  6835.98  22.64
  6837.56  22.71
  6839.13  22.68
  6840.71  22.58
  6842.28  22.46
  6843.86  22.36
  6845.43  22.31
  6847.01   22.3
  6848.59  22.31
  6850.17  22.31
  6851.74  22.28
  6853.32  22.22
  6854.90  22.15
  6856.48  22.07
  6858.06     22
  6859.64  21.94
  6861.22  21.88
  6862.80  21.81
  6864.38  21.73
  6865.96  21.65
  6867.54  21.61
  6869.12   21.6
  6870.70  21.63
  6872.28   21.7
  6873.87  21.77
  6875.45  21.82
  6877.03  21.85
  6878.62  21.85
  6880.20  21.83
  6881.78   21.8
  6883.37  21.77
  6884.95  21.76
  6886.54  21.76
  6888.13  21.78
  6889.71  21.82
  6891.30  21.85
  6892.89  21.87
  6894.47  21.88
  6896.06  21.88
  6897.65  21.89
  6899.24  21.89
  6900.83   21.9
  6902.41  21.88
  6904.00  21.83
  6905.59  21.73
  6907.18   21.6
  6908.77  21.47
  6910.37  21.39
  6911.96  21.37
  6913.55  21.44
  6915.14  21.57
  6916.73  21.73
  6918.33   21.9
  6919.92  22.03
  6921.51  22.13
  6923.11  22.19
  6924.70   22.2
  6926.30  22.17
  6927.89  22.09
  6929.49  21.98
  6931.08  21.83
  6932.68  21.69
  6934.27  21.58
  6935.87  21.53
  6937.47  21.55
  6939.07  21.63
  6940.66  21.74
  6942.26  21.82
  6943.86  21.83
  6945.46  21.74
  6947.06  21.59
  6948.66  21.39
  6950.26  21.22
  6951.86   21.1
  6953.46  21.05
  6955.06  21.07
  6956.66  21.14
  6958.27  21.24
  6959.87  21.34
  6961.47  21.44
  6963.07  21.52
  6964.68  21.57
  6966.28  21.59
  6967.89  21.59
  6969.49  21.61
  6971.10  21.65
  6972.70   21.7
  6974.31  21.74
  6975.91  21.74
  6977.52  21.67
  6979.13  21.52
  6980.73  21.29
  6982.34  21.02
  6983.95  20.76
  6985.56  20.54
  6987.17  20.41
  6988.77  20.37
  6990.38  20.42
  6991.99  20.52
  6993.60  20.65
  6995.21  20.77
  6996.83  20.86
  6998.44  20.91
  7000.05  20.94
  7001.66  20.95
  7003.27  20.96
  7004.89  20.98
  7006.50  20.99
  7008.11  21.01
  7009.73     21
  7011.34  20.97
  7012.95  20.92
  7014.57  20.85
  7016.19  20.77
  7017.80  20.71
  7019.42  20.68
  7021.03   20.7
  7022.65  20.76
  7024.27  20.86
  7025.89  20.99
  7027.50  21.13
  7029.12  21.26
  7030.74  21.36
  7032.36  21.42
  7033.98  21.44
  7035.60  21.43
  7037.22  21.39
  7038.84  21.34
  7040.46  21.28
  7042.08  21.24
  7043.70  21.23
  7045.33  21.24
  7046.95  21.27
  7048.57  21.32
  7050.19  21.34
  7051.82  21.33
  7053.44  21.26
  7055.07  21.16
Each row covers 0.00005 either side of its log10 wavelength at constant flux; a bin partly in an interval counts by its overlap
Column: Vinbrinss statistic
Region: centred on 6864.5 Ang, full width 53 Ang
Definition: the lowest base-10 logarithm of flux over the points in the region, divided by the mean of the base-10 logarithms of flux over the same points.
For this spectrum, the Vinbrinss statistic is 0.994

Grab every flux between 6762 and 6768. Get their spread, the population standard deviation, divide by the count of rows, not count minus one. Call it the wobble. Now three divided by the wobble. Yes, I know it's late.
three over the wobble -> 19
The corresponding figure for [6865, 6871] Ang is 156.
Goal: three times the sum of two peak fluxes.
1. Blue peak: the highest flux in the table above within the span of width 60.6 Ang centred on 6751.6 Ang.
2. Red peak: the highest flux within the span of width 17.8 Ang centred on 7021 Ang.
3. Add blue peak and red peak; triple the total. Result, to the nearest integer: 131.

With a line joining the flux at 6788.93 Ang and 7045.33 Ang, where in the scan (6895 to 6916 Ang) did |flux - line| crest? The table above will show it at 6911.96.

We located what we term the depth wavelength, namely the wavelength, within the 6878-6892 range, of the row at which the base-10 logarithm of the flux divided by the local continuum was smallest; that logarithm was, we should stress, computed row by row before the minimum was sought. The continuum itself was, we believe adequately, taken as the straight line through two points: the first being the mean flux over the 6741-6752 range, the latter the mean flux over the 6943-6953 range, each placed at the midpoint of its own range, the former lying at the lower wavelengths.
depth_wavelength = 6884.95 Ang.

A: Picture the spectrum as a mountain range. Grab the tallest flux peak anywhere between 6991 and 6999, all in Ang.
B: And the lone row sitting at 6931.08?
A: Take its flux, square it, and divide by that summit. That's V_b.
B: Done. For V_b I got 22.8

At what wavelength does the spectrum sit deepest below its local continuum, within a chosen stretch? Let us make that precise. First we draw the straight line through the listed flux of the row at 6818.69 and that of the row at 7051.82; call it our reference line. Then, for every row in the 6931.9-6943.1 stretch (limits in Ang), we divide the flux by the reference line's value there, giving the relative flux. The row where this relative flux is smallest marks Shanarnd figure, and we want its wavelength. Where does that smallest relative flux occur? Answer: 6935.87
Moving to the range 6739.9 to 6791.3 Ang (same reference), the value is 6760.85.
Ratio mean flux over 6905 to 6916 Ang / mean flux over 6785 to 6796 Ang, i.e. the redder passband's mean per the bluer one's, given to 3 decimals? 0.969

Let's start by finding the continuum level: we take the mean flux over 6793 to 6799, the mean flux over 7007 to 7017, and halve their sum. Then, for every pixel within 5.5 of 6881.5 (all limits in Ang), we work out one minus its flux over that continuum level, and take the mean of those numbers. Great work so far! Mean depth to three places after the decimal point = -0.014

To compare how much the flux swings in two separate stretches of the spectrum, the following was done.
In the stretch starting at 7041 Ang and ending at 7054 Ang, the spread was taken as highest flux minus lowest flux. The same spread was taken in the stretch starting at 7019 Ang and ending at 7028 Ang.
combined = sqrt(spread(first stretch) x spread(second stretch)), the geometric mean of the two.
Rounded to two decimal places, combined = 0.22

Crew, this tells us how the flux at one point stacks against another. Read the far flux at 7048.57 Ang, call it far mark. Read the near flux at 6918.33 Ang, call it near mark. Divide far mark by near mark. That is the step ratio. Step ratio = 0.974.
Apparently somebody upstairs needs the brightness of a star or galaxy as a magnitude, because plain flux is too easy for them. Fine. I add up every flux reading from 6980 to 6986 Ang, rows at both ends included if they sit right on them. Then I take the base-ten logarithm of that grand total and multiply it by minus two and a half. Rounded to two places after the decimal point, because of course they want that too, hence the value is -4.81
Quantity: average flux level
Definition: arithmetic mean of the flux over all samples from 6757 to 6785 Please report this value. 22.2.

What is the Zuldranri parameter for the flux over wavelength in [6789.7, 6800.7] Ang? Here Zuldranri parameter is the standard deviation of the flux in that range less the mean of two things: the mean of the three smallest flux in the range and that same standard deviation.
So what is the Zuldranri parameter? -10.9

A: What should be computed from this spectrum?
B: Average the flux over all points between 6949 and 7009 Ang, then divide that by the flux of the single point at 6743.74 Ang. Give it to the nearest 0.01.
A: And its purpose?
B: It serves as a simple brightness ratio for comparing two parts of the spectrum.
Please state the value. 0.94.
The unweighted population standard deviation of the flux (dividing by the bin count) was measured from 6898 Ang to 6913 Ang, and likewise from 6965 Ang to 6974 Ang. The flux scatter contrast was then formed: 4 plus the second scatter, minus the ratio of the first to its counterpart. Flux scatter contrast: -0.9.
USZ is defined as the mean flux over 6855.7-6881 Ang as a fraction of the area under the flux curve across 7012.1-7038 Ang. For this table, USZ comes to 0.0400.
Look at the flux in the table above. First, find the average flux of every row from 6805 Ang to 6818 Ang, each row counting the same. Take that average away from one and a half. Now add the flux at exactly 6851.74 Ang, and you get 1.38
